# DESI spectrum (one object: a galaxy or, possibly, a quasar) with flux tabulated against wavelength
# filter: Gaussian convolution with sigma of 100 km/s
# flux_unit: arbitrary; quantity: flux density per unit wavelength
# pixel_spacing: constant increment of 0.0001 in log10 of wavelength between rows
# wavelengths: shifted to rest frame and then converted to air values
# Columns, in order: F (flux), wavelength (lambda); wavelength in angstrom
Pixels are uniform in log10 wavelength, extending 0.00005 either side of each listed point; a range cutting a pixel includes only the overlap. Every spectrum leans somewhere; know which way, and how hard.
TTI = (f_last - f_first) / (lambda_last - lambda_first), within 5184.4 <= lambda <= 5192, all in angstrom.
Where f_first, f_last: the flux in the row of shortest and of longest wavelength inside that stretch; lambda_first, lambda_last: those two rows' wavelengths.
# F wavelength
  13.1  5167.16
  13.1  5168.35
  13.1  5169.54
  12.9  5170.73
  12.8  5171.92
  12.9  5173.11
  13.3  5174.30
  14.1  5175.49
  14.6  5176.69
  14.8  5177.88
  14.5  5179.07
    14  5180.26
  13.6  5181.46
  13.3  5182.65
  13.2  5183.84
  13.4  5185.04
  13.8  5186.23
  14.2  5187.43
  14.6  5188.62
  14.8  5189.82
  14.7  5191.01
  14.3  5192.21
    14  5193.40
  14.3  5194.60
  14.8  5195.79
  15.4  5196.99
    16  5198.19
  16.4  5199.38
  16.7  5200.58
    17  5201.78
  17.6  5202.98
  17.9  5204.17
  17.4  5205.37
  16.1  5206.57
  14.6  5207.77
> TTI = 0.22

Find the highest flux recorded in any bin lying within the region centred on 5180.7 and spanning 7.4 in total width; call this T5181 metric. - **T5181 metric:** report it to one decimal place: 14.8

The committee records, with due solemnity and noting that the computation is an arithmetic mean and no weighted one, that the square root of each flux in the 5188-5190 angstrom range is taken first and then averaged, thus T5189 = 3.83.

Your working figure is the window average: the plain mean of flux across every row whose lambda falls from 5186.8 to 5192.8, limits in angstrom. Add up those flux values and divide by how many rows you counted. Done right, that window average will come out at 14.5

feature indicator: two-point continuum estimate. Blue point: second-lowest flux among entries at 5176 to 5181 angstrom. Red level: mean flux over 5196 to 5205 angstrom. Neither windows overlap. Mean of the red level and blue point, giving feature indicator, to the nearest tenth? 15.6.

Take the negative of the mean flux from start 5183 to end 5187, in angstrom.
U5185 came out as -13.5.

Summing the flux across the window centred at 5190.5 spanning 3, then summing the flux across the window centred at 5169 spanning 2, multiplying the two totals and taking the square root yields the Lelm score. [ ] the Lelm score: 27.8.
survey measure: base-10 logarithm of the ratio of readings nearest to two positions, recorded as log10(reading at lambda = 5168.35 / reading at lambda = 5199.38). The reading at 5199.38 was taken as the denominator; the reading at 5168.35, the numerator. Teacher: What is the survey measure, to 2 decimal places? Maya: -0.10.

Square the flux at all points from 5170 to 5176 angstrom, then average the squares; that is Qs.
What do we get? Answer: 174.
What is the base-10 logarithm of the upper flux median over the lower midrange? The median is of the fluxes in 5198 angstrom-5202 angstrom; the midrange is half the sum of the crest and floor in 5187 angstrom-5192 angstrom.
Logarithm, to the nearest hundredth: 0.06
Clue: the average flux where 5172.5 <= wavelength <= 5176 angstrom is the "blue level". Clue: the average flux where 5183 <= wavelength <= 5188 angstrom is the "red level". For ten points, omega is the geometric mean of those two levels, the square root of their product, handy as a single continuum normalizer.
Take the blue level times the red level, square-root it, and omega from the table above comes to 13.5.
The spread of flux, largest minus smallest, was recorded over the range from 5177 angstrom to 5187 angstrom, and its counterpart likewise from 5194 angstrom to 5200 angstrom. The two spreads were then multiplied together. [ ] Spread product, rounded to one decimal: 3.4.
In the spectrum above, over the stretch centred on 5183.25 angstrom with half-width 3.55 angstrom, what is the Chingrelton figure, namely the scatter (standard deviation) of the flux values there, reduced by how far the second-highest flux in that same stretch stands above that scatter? -13.2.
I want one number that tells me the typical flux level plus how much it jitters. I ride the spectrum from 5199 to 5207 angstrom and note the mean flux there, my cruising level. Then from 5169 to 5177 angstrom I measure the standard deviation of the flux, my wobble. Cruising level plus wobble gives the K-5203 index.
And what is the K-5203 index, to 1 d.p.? 17.7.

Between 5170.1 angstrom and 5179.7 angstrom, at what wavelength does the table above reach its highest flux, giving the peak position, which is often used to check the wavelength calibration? 5177.88 angstrom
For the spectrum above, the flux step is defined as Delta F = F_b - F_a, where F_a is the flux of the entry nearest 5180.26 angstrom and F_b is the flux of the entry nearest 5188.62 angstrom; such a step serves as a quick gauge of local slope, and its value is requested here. 0.6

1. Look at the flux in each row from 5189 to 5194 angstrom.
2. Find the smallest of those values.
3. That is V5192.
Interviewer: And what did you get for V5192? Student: 14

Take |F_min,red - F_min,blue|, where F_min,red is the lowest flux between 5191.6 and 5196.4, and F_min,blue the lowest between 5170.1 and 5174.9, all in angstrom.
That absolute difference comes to 1.2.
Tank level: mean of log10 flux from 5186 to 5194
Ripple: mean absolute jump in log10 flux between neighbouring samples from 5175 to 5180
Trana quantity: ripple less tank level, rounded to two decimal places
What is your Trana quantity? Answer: -1.15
